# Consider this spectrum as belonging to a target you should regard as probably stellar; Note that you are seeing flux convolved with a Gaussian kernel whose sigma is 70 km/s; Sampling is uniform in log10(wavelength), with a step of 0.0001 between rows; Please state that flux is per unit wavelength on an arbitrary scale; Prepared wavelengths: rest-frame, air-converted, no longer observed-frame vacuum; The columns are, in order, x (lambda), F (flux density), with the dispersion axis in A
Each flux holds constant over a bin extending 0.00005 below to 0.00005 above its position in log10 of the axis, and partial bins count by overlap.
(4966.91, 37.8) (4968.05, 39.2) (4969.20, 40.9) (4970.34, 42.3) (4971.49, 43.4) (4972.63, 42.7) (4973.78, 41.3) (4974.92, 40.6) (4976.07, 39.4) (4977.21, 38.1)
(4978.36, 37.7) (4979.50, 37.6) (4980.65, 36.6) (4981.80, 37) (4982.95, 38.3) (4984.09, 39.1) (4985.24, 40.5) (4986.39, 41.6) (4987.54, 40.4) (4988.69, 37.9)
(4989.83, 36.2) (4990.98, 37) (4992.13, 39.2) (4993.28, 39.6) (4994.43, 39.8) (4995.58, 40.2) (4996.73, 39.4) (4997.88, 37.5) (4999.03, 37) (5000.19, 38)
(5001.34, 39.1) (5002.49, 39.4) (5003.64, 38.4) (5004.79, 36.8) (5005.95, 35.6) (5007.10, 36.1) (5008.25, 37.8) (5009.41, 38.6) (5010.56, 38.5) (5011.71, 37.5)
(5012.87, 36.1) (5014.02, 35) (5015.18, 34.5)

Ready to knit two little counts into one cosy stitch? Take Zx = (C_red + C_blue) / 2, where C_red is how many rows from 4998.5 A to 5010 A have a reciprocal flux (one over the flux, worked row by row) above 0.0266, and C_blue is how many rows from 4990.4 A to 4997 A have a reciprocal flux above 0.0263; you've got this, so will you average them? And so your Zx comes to 2.50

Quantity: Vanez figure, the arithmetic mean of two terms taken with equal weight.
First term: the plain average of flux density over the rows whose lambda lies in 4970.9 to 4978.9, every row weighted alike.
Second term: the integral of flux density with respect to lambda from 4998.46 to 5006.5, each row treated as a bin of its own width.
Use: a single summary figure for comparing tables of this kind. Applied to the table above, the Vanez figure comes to 172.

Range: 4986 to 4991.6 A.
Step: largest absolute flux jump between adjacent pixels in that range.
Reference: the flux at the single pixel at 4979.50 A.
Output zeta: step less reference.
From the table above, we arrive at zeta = -35.1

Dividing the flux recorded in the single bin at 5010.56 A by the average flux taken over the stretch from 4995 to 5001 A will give 1.00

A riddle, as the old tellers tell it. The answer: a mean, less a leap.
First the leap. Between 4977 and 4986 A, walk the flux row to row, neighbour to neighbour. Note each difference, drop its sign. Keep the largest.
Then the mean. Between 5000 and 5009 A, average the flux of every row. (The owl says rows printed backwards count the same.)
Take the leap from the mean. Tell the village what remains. 36.2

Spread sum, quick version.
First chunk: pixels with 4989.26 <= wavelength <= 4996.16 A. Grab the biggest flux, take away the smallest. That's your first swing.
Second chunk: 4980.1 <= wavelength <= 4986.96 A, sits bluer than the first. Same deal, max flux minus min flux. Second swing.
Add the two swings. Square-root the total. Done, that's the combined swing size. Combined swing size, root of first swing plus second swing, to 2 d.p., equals 3.00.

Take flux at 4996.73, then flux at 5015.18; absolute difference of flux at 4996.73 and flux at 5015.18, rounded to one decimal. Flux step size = 4.9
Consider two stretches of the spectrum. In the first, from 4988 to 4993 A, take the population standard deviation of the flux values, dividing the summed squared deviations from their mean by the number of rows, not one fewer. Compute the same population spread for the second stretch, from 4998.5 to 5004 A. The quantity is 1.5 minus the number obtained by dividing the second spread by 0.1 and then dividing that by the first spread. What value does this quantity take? -6.1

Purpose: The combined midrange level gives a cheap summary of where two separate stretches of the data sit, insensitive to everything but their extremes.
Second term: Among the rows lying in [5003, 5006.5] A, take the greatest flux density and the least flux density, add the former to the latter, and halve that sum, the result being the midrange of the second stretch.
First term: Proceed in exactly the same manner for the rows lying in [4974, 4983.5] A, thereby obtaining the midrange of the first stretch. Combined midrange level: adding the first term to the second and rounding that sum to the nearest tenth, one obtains 75.6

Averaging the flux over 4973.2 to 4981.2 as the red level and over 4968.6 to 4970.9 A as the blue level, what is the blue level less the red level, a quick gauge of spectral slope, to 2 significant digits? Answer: 2.8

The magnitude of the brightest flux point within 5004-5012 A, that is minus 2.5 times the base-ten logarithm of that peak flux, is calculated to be -3.97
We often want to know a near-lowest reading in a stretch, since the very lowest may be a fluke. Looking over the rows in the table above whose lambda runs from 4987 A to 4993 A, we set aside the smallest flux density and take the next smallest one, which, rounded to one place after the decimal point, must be 37.0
